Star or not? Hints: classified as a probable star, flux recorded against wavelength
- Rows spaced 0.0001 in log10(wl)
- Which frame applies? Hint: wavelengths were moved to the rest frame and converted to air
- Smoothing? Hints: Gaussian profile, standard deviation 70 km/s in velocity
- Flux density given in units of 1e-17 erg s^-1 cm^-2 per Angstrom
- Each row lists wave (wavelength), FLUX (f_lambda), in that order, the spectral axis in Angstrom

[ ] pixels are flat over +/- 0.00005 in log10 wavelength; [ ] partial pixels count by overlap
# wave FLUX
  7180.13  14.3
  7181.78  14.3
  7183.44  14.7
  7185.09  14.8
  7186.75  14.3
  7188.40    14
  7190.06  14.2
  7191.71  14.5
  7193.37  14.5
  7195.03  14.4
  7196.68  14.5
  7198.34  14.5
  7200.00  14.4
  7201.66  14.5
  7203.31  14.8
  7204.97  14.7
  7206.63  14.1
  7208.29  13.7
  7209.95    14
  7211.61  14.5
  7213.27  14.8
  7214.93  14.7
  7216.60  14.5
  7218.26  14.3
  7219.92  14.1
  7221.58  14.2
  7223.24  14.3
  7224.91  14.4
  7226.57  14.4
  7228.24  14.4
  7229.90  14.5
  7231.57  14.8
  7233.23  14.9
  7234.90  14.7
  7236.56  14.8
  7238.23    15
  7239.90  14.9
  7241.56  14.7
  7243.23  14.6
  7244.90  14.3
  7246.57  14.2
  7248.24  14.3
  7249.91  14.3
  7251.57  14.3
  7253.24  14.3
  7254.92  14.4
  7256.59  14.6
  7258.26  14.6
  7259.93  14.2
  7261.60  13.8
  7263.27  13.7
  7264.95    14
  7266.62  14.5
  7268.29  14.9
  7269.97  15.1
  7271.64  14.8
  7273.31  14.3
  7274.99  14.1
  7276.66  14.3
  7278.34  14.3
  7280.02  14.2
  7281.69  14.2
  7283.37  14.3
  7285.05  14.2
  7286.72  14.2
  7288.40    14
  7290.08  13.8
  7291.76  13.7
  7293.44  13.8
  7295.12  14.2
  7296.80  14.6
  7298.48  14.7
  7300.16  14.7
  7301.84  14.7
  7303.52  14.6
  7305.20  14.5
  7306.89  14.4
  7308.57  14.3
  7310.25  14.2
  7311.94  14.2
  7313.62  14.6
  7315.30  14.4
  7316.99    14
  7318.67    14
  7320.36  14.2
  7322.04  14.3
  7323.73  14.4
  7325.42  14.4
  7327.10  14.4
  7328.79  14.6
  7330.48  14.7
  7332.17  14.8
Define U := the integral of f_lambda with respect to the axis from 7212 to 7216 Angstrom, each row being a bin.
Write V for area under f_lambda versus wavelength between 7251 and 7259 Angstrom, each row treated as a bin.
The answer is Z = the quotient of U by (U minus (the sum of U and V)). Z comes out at -0.5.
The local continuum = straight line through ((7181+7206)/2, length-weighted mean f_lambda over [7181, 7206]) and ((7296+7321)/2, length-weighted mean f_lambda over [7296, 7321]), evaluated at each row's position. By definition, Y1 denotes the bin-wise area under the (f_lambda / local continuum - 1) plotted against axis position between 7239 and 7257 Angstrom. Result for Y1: 0.00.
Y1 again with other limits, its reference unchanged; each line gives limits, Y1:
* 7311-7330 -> -0.10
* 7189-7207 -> 0.00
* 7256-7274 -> -0.03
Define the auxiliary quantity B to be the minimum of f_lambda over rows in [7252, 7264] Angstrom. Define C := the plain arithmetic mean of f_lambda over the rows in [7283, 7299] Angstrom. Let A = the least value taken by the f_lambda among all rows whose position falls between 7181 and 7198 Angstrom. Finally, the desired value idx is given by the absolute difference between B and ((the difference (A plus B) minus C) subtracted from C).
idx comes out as 13.1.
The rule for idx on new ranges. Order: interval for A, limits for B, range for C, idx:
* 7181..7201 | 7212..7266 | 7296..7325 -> 12.6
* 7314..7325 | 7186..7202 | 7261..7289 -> 13.4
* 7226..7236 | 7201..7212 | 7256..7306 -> 13.2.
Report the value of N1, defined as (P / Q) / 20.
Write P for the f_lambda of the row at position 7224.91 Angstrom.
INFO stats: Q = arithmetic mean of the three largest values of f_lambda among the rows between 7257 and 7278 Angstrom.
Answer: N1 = 0.0482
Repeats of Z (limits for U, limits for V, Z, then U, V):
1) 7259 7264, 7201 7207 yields -0.8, 70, 87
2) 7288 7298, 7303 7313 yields -1.0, 140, 144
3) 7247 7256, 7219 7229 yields -0.9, 129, 143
